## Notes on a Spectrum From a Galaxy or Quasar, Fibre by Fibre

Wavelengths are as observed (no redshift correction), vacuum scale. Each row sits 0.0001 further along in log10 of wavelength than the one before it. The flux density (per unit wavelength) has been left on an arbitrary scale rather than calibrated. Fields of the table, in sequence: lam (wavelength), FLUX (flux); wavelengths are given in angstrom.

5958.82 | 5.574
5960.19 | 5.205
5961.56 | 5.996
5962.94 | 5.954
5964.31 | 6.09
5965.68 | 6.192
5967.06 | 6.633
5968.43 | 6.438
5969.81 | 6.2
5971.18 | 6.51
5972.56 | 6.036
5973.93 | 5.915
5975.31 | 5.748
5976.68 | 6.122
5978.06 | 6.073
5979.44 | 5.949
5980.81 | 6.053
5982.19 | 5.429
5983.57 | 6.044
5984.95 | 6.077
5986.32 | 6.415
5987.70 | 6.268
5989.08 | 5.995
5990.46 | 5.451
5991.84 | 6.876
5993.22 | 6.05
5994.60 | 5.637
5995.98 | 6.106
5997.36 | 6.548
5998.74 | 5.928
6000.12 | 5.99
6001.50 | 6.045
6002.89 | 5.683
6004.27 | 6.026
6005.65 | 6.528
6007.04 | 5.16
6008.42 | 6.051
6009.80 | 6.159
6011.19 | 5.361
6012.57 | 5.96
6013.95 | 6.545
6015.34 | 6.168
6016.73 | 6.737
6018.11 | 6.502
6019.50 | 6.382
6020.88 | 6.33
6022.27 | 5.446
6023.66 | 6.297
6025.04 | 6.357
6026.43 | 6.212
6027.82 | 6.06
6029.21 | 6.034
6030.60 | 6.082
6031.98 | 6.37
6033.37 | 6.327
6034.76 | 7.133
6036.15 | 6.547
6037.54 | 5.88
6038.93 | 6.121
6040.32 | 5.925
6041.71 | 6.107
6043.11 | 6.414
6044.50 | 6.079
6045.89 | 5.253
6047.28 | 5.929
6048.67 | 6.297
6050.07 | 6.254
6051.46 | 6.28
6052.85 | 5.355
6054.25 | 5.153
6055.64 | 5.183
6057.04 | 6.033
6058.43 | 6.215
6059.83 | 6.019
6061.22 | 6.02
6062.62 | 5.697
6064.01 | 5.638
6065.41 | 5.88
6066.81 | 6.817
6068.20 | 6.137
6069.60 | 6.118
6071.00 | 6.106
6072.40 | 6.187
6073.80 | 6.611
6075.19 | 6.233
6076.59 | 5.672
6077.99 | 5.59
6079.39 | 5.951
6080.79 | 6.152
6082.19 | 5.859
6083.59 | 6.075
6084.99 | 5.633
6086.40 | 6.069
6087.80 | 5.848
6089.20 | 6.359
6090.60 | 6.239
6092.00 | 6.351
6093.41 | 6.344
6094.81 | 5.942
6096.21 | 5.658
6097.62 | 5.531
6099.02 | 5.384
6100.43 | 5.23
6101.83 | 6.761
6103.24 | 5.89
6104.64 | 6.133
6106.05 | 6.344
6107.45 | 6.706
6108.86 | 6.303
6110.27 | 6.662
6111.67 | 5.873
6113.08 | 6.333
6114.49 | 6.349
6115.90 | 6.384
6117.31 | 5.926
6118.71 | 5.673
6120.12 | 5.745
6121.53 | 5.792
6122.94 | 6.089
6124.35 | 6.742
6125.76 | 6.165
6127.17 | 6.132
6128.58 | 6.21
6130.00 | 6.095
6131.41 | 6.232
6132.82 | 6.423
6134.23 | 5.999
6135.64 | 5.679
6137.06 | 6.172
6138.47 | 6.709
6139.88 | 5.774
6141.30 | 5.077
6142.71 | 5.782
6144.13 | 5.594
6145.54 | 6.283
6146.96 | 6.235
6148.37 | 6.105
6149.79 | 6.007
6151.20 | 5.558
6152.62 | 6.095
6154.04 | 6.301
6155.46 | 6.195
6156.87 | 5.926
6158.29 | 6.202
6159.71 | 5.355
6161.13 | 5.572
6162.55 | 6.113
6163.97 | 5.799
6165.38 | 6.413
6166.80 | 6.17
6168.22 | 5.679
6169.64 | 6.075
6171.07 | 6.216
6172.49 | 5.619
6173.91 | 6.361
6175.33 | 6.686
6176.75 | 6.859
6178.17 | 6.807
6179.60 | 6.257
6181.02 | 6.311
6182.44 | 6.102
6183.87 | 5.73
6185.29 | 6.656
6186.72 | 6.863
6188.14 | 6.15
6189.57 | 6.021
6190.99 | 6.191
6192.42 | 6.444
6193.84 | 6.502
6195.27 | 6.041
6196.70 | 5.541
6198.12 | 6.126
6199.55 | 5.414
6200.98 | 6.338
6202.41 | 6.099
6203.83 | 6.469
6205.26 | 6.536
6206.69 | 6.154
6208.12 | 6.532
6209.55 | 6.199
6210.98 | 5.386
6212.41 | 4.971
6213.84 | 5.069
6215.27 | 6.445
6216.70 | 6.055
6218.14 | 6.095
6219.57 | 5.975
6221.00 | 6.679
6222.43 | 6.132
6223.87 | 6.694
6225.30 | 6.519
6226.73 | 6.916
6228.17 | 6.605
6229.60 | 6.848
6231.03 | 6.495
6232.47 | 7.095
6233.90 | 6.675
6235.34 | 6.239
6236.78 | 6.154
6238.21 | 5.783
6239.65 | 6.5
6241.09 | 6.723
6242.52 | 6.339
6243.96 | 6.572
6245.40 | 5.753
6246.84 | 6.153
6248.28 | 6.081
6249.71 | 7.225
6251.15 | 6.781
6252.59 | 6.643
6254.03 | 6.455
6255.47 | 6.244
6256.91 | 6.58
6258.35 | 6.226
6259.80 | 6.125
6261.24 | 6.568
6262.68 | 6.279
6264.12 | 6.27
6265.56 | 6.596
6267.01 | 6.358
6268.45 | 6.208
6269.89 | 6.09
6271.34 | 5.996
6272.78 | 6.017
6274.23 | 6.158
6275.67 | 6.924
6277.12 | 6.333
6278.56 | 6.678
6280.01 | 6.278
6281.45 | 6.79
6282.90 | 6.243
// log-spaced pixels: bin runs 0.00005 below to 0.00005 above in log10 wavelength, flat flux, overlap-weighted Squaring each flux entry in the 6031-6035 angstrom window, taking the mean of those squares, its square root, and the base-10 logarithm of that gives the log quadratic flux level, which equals 0.821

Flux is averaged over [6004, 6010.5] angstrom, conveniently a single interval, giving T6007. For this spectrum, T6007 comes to 5.98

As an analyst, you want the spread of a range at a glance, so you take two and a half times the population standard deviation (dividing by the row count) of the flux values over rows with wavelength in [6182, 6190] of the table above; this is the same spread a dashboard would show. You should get 0.97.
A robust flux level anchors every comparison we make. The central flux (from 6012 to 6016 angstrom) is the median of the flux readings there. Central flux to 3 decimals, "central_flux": 6.168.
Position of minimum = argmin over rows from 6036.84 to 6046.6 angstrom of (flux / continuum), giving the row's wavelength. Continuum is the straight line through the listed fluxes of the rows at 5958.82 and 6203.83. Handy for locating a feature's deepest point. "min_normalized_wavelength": 6045.89 angstrom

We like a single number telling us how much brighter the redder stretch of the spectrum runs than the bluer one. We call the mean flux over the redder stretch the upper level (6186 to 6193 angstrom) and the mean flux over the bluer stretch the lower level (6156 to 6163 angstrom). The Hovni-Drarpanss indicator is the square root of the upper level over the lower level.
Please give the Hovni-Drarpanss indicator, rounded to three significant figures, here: 1.04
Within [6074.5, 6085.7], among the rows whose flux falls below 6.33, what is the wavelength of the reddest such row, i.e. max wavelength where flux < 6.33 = 6084.99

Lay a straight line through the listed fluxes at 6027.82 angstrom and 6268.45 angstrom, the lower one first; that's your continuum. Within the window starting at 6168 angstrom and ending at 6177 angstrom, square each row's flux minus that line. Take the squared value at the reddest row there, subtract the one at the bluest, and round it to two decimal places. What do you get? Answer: 0.28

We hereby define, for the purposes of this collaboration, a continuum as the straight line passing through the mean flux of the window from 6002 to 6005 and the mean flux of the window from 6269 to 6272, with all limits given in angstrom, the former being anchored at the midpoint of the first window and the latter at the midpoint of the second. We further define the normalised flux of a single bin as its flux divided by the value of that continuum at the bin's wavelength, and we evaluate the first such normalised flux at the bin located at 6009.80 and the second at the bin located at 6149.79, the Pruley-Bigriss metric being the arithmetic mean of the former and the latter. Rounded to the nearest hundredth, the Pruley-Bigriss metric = 1.03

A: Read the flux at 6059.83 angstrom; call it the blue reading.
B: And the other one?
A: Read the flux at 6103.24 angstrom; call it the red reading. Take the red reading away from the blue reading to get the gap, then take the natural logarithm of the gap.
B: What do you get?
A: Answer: -2.0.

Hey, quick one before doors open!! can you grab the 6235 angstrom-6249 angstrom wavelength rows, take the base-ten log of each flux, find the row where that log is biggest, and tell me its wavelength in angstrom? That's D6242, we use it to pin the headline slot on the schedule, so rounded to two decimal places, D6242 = 6241.09 angstrom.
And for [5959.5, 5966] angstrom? 5965.68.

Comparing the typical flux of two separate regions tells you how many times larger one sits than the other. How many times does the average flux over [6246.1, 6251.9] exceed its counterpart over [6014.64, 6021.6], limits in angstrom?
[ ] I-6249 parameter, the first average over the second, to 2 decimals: 1.02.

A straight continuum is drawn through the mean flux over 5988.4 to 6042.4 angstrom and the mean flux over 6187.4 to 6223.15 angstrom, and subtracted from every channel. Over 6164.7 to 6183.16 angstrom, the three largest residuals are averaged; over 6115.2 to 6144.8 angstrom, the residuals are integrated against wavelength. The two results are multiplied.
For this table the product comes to -1.5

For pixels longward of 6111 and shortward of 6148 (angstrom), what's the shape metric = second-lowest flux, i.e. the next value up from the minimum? 5.594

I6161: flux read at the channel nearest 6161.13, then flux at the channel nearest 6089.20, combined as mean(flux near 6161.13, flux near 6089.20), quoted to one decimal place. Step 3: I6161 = 6.0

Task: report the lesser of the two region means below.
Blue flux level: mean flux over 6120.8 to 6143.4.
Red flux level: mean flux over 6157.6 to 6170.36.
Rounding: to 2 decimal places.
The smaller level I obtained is 5.93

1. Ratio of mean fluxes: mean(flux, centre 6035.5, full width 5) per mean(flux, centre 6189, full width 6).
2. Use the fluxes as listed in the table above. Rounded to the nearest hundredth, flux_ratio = 1.03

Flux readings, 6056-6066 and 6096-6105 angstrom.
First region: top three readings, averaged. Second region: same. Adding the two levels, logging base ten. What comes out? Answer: 1.09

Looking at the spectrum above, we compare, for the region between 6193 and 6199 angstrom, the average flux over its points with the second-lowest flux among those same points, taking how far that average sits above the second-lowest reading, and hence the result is 0.01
